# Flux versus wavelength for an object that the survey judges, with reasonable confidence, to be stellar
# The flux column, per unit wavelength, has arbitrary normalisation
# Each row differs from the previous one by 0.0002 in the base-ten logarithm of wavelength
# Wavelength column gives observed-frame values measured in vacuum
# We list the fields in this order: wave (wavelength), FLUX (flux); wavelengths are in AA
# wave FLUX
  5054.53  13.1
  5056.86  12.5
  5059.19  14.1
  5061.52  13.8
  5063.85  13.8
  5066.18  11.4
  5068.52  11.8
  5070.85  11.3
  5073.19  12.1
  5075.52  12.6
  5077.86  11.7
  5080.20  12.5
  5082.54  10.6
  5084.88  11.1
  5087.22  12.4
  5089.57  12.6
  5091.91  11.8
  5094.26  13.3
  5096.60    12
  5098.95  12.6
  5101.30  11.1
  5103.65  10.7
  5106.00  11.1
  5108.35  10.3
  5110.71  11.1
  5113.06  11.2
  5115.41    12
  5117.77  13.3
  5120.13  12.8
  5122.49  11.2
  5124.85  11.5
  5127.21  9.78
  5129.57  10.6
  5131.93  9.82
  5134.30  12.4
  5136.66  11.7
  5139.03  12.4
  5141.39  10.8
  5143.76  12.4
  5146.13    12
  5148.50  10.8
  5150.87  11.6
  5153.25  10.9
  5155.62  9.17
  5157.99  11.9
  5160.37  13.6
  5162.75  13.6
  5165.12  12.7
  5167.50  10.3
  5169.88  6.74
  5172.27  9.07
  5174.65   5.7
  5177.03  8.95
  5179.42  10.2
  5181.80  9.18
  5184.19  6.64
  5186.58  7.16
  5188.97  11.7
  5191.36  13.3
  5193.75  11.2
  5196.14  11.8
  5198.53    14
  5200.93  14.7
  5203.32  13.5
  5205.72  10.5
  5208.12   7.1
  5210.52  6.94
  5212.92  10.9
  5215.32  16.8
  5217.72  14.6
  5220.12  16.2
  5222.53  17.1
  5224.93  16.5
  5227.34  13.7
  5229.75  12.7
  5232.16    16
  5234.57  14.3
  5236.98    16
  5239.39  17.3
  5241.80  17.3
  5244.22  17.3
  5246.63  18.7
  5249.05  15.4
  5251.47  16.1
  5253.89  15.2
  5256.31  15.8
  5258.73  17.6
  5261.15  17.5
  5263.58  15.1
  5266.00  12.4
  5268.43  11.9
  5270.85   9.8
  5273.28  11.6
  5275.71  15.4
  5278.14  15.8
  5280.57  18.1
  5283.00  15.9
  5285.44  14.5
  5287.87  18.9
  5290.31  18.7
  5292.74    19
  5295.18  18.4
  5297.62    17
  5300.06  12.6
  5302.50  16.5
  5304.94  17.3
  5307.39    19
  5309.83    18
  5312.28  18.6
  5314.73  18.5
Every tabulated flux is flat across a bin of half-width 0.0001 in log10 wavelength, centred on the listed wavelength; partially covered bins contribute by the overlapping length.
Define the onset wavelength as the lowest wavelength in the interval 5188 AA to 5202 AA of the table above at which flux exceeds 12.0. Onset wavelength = 5191.36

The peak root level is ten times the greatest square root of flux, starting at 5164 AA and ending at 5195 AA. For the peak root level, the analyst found 36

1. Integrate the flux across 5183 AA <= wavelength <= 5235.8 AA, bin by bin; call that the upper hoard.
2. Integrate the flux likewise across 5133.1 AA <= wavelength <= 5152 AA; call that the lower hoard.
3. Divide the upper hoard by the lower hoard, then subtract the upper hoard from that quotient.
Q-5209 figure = -663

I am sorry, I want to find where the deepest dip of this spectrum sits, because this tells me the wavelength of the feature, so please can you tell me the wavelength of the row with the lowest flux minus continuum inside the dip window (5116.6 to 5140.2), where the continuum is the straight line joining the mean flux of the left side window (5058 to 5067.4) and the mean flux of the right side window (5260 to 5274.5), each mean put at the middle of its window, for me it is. 5127.21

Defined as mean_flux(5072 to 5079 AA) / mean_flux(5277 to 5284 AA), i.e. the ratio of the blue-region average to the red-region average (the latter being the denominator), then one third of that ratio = 0.24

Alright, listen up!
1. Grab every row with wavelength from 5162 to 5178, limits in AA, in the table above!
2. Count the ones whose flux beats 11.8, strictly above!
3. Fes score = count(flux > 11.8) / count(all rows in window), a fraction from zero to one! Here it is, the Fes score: 0.3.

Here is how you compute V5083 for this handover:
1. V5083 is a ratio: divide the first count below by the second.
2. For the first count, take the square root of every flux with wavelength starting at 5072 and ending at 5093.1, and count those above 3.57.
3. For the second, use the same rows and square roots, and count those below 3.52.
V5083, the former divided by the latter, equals 0.0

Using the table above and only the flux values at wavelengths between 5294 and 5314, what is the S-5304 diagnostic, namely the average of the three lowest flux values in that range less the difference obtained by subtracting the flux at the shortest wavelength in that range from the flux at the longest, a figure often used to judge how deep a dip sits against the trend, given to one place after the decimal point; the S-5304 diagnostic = 15.2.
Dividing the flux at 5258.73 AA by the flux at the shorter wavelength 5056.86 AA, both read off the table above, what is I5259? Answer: 1.4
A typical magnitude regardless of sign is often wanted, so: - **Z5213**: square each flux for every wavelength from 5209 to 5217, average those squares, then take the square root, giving 12.2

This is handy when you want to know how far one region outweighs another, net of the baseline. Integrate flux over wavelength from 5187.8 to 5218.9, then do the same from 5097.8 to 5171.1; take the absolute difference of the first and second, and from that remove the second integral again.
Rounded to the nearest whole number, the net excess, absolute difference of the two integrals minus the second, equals -376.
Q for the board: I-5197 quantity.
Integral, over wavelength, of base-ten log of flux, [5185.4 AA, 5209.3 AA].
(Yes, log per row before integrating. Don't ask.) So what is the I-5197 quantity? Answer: 25.1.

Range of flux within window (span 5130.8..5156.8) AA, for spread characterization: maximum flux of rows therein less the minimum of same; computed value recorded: 3.2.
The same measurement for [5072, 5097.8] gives 2.7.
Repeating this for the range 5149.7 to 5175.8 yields 7.9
